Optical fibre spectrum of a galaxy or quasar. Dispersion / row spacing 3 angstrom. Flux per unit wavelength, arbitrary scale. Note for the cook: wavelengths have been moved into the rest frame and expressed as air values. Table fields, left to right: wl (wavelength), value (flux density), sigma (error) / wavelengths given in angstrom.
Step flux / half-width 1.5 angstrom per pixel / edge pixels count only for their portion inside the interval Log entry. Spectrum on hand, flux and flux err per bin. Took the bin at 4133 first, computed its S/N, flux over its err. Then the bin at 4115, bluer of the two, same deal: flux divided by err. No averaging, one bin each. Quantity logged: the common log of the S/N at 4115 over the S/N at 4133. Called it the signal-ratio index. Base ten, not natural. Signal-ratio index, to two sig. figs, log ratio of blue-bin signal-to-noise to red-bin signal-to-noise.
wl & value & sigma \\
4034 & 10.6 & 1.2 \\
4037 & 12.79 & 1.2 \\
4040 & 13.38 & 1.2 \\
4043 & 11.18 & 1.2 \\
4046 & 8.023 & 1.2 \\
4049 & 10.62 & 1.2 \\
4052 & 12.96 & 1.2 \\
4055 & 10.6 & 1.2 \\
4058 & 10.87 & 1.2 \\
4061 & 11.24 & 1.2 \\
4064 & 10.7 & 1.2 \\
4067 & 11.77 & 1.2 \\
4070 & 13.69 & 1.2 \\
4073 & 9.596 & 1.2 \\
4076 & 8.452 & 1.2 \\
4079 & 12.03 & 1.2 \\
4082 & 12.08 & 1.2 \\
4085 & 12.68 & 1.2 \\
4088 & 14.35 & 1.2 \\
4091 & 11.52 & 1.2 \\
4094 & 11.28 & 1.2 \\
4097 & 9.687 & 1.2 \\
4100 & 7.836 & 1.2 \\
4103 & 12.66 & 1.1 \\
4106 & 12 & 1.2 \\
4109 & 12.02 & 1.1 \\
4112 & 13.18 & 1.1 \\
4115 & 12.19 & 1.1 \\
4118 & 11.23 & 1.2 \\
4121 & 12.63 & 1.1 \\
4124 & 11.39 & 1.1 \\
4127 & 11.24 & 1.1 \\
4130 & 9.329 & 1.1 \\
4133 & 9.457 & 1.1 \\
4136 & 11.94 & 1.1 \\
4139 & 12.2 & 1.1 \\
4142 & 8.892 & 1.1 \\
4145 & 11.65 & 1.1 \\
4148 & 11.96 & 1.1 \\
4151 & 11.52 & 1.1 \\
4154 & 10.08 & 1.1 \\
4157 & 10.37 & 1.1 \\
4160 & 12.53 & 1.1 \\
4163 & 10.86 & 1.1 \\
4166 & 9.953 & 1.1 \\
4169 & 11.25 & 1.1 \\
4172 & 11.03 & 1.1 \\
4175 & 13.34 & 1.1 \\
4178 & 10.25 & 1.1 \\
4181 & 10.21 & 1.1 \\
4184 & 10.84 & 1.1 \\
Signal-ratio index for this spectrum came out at 0.11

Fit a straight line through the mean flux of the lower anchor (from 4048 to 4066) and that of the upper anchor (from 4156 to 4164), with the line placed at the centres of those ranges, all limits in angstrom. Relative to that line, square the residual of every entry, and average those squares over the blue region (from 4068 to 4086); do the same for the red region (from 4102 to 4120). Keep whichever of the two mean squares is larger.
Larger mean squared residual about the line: 3.3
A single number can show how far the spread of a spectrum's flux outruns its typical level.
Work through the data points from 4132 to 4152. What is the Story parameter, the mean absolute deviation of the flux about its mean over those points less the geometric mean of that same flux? -9.9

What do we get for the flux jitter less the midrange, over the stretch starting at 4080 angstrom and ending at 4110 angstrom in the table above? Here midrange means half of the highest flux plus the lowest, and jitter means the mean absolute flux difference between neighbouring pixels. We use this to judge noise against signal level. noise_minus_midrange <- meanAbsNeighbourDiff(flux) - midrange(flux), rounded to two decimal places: -9.51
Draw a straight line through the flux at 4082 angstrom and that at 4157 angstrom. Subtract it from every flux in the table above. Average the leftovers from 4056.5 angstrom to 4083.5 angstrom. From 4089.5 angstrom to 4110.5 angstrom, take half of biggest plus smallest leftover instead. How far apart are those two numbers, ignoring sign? 0.19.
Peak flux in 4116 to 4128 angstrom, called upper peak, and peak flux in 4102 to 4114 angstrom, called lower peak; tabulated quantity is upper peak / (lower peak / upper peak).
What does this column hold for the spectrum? 12.1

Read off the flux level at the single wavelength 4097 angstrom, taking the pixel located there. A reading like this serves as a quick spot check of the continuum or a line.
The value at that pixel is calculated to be 9.687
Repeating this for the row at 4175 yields 13.34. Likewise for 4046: 8.023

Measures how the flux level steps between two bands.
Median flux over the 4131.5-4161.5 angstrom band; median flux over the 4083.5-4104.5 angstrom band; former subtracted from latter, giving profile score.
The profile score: -0.1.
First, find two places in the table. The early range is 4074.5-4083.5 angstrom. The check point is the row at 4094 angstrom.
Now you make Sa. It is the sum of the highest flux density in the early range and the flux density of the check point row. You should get 23.4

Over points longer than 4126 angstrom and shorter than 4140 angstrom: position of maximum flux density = 4139 angstrom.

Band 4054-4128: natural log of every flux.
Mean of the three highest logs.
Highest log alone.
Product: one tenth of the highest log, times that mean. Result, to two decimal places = 0.70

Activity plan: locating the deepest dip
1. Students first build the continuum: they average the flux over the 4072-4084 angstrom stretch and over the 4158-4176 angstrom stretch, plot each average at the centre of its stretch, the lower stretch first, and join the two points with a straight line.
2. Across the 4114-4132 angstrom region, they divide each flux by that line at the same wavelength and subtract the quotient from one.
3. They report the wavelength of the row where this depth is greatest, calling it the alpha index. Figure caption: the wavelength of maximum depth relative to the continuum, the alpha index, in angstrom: 4130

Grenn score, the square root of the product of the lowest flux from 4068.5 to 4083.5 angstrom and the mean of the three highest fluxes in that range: 10.3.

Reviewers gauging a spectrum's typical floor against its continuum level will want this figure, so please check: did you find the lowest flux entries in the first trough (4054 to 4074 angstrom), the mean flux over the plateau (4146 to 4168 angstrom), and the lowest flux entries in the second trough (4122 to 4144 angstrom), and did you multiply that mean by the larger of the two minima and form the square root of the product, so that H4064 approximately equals 10.3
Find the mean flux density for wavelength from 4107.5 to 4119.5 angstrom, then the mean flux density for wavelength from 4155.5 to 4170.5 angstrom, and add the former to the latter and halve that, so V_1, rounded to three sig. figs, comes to 11.6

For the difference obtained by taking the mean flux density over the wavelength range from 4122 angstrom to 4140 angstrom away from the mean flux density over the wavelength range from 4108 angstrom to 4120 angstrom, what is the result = 1.2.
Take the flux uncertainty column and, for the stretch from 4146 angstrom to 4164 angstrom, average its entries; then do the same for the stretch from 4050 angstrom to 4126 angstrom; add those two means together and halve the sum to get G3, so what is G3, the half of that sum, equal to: 1.14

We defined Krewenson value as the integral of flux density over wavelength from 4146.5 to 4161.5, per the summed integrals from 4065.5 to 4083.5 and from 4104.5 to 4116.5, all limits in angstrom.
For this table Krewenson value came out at 0.48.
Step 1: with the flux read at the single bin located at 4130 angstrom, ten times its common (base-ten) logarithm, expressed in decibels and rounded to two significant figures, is 9.7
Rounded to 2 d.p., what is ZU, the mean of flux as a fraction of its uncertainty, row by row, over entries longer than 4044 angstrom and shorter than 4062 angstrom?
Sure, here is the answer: 8.93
